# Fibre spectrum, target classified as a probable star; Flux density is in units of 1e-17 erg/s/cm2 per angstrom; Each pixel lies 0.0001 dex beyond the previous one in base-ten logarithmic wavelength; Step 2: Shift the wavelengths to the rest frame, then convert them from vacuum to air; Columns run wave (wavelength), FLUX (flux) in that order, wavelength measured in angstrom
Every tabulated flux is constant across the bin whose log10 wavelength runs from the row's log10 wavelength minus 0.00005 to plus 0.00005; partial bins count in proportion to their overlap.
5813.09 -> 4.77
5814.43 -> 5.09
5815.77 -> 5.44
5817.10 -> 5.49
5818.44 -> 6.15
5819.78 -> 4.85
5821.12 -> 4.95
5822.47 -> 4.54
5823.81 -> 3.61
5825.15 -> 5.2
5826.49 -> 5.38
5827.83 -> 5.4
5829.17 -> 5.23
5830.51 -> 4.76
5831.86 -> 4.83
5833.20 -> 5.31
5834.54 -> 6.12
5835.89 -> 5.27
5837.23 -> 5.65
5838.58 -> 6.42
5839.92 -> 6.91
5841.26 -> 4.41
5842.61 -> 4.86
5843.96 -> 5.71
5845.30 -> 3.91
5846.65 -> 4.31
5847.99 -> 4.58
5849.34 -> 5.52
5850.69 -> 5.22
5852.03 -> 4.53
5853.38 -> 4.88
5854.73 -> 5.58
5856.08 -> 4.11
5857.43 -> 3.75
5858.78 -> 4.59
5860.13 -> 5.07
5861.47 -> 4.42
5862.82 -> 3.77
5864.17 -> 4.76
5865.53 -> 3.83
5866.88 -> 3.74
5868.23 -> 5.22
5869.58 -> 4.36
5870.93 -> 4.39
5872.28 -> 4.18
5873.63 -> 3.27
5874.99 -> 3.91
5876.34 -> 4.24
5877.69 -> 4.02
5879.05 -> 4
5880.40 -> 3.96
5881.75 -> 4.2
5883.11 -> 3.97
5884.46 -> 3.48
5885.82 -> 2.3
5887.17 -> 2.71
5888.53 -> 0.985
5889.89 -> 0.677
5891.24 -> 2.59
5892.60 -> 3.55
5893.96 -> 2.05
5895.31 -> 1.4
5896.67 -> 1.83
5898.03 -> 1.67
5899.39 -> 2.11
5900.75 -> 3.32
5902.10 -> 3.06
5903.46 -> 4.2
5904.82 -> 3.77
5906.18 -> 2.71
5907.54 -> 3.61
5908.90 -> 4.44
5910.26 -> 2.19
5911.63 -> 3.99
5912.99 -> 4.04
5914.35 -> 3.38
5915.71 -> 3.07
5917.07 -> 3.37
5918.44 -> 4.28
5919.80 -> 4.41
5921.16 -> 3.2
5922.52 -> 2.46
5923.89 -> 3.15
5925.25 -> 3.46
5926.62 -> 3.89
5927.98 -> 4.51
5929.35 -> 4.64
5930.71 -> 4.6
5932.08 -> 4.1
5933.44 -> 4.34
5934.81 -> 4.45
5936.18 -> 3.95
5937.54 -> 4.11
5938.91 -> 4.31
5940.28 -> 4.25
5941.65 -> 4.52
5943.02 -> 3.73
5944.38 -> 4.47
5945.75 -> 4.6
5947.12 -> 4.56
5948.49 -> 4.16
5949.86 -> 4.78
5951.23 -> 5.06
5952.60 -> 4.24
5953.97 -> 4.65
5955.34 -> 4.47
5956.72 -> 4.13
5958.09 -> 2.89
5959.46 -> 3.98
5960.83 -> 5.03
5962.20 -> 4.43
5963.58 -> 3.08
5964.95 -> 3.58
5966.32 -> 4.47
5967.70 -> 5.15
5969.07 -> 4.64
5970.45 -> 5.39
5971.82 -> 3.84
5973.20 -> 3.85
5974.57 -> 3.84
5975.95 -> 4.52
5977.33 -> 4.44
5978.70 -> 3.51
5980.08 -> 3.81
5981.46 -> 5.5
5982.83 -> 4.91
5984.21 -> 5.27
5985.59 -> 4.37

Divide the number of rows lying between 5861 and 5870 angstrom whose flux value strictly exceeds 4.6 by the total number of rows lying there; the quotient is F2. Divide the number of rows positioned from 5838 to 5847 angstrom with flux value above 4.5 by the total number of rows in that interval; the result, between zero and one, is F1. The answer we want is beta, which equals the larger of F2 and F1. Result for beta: 0.57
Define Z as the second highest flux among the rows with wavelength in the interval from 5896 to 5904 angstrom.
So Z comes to 3.32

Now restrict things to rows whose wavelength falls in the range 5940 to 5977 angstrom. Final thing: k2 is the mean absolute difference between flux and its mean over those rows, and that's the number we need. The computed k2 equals 0.45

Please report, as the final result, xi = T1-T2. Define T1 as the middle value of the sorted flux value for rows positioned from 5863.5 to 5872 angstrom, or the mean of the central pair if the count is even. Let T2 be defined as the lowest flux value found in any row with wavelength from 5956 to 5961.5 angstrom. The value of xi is 1.5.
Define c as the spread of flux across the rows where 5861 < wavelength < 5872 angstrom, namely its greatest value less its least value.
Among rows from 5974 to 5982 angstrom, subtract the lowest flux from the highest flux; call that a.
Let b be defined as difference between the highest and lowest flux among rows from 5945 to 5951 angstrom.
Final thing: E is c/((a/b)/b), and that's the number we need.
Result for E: 0.3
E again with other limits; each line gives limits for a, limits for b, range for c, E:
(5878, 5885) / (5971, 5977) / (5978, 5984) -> 1.3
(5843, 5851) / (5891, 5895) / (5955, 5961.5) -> 2.7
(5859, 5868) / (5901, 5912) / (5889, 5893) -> 10.9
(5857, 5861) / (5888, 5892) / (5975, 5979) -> 2.8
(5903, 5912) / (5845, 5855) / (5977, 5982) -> 2.5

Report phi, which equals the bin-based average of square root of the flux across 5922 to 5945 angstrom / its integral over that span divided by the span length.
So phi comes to 2.0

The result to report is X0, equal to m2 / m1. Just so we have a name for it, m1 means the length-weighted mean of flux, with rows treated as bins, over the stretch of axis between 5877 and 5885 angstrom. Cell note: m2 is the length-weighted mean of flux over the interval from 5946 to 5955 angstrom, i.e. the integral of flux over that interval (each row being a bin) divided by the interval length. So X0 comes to 1.16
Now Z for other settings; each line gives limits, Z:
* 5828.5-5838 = 5.65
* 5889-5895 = 2.59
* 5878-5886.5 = 4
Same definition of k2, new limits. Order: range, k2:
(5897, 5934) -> 0.67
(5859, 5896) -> 0.91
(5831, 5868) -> 0.67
